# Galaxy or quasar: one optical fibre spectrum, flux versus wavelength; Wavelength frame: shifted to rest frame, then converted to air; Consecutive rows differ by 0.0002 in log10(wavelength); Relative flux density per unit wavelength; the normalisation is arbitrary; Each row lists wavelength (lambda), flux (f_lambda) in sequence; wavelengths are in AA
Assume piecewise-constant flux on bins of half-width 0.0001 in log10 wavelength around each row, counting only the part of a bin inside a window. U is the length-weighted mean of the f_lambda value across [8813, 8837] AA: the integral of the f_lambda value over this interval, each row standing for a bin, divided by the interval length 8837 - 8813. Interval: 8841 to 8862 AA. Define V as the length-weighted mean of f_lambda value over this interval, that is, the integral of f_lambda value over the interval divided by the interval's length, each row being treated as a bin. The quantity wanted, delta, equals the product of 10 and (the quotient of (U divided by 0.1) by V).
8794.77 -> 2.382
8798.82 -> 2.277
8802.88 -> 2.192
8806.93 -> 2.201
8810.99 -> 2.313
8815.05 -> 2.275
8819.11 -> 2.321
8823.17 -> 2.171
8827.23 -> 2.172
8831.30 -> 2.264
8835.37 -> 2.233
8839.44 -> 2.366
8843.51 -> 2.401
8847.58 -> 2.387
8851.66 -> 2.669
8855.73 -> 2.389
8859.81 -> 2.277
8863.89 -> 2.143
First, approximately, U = 2.24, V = 2.422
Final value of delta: 92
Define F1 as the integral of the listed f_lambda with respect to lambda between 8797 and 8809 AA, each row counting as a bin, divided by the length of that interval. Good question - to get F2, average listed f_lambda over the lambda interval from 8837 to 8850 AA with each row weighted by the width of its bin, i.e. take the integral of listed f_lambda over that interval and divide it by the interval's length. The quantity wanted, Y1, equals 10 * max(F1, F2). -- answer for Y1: 23.9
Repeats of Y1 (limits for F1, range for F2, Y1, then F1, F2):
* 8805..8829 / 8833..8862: 23.9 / 2.24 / 2.39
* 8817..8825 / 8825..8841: 22.5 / 2.25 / 2.25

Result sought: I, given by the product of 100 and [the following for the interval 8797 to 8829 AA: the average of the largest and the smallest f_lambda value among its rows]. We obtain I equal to 224.6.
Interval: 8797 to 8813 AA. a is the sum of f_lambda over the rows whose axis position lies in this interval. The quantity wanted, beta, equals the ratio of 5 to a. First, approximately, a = 9.0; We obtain 0.557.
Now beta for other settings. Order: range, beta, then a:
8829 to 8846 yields 0.540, 9.3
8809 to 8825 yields 0.551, 9.1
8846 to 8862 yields 0.514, 9.7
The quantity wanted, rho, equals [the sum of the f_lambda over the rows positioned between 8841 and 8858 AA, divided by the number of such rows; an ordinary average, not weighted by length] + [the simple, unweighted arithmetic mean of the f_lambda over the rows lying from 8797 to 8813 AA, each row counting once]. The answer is 4.71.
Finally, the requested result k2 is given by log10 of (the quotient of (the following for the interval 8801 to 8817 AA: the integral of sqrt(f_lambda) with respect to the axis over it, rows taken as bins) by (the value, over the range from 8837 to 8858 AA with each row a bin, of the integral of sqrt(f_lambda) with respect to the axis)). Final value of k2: -0.14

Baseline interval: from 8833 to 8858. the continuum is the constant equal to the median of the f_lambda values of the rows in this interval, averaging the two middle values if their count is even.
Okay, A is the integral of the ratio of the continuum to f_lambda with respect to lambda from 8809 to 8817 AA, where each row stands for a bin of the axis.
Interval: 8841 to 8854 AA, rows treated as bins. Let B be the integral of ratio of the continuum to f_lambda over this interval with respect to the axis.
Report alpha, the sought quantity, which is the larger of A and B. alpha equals 13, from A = 8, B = 13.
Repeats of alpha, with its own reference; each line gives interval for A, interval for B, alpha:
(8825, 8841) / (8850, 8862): 17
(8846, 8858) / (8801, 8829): 30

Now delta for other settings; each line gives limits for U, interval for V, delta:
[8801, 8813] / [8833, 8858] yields 93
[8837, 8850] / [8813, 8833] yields 107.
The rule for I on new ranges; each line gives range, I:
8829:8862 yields 245.1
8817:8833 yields 224.6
